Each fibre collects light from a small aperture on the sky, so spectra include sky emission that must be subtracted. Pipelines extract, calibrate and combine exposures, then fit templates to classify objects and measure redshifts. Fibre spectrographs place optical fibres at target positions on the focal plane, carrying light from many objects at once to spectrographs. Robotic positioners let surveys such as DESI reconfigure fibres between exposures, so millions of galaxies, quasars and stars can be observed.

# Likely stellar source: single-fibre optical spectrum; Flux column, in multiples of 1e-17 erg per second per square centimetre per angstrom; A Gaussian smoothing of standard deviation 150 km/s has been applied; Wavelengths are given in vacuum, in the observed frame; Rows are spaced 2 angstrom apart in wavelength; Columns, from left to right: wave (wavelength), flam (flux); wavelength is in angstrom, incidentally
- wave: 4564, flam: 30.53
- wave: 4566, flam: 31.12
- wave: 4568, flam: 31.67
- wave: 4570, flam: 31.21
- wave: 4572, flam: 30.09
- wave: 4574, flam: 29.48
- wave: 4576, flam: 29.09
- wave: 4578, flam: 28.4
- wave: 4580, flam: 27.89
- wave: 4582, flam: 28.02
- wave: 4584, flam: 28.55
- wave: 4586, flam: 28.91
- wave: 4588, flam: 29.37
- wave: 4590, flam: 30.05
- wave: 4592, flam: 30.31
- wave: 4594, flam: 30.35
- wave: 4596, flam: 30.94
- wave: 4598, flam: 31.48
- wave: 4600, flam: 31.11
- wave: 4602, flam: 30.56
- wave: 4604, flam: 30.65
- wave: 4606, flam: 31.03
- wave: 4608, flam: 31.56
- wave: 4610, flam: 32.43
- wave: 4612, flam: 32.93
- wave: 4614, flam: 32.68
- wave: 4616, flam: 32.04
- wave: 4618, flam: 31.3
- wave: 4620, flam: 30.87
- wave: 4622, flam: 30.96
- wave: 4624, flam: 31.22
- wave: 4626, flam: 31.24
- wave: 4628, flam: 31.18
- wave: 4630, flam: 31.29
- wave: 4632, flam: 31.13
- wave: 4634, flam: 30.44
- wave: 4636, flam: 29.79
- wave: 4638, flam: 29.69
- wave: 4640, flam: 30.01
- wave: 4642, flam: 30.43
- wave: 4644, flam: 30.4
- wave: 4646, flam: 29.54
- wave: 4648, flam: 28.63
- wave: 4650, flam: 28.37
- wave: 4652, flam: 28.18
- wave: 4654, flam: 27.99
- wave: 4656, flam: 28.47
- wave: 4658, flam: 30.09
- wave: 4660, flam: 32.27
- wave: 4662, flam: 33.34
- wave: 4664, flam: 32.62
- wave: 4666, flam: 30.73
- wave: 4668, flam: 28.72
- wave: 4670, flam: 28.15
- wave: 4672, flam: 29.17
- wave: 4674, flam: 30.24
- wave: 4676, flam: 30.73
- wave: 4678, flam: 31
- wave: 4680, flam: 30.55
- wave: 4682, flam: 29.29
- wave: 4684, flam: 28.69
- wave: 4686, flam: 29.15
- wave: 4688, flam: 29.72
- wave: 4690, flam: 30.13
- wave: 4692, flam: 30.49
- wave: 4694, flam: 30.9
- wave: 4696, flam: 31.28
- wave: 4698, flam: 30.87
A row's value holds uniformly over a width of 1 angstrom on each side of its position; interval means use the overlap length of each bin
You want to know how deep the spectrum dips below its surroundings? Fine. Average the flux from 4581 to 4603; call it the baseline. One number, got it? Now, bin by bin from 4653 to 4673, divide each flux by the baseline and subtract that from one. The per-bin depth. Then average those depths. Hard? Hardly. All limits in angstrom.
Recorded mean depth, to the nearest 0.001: -0.006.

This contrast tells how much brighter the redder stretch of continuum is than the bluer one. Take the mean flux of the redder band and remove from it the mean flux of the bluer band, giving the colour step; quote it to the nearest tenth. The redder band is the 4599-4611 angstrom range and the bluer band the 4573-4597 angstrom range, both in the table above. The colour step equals 1.9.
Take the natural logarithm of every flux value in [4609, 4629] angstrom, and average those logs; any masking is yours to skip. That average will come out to 3.456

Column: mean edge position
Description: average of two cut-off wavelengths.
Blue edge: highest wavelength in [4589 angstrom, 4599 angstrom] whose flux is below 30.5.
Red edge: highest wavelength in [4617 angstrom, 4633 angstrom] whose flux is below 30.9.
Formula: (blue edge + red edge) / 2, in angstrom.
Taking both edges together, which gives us 4607 angstrom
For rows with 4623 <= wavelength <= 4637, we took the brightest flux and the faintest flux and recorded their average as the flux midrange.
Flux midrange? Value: 30.5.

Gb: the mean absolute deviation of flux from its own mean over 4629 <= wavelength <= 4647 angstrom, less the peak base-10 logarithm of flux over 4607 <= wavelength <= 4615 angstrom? -1.03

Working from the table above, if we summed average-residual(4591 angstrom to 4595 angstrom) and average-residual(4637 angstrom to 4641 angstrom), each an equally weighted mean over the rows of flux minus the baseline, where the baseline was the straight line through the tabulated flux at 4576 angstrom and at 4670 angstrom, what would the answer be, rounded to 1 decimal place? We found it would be 2.8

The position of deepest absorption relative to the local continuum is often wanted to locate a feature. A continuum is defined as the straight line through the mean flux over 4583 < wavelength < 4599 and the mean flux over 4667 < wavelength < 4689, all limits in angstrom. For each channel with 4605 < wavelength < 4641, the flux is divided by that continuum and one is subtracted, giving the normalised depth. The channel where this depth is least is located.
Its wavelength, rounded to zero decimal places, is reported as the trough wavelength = 4638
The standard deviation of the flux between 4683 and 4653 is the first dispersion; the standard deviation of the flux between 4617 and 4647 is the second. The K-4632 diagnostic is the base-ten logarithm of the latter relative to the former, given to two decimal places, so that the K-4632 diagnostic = -0.41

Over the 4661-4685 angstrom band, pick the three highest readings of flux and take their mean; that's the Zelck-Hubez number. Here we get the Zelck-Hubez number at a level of 32.3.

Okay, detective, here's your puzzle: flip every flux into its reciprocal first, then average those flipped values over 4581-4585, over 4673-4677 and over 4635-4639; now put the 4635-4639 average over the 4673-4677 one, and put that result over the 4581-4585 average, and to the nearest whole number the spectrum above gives 29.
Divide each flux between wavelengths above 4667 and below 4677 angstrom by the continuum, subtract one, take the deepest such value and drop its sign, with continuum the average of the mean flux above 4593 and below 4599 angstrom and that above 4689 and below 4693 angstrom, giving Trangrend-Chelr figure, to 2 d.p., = 0.08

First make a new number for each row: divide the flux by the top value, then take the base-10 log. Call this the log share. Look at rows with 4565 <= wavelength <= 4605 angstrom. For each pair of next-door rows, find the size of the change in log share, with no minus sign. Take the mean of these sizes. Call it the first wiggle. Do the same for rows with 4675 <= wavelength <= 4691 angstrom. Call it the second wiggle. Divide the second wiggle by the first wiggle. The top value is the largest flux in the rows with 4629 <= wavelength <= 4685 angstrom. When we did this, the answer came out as 1.2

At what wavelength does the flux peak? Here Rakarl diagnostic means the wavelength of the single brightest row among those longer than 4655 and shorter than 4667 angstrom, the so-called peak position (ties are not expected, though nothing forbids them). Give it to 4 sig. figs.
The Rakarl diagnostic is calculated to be 4662 angstrom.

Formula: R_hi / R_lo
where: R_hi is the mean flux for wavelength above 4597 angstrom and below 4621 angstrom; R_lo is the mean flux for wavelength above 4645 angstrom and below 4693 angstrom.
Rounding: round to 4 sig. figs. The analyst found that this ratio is 1.057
